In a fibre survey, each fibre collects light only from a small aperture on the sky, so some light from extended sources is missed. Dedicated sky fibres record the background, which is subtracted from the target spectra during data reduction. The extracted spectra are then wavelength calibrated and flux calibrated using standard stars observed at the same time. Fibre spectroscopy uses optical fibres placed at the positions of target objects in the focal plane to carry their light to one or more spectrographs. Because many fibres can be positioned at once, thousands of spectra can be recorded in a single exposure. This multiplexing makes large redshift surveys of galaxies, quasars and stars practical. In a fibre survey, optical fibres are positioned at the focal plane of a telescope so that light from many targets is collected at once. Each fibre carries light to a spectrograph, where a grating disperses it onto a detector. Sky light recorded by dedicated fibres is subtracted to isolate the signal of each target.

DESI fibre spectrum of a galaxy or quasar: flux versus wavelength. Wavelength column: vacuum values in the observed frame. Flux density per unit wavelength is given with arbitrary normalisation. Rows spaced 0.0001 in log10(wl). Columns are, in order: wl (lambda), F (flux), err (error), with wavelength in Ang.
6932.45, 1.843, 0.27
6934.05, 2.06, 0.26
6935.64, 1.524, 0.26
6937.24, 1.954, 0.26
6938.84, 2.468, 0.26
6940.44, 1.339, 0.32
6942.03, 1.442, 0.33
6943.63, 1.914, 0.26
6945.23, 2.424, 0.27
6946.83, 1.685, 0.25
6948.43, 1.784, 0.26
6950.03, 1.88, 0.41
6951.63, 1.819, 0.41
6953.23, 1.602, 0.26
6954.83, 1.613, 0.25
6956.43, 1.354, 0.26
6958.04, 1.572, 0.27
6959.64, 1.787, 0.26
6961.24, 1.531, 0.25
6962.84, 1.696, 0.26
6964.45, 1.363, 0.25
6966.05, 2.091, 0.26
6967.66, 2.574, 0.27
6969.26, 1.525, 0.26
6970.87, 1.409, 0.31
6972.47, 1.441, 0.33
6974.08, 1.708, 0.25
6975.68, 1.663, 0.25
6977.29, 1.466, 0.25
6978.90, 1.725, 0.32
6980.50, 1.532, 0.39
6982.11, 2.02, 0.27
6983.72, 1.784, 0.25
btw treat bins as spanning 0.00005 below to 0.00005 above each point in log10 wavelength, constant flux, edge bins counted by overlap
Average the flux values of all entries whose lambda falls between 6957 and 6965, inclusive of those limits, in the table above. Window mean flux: 1.59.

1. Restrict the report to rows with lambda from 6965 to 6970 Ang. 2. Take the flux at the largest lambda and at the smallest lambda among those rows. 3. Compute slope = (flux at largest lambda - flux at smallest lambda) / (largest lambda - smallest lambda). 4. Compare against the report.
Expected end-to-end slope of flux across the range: -0.18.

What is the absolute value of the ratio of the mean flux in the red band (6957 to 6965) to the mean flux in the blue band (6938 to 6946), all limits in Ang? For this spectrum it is 0.83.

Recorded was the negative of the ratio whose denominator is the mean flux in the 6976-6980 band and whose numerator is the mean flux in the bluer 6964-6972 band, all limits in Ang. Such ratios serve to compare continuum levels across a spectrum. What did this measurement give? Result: -1.12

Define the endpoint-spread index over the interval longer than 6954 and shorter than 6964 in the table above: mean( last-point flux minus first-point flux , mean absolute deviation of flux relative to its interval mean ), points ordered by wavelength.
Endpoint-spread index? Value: 0.09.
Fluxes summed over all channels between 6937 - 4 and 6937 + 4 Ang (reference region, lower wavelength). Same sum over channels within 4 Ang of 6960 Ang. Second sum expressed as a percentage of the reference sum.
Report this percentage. 85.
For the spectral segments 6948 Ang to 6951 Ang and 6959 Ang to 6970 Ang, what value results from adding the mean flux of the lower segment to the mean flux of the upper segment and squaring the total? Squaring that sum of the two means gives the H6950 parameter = 13.2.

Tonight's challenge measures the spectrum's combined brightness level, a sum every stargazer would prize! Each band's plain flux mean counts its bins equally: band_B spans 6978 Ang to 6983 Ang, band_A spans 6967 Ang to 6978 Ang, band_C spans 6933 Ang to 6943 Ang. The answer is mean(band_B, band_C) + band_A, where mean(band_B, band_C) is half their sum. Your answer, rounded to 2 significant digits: 3.5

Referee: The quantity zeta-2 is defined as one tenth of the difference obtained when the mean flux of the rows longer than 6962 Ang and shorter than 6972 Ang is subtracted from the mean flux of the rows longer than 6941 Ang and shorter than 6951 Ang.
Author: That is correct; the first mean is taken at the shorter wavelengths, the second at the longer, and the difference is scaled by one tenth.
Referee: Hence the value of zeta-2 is 0.0079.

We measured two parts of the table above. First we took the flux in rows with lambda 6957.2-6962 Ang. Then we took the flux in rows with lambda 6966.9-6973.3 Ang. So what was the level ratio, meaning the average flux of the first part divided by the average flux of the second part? 0.94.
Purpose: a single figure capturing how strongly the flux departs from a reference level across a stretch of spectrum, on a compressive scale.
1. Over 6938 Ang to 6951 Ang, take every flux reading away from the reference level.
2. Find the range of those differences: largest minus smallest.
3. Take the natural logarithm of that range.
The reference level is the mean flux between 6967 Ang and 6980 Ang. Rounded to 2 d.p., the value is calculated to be 0.12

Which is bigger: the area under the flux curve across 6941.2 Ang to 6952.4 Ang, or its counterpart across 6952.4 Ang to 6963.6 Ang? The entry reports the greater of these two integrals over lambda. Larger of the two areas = 20.7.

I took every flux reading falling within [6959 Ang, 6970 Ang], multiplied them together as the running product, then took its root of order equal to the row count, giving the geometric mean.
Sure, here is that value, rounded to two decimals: 1.76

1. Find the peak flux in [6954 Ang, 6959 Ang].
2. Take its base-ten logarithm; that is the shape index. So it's 0.21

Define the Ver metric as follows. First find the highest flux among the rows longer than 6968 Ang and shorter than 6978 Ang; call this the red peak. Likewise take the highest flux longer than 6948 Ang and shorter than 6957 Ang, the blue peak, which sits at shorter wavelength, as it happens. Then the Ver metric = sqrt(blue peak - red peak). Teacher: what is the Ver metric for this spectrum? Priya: 0.41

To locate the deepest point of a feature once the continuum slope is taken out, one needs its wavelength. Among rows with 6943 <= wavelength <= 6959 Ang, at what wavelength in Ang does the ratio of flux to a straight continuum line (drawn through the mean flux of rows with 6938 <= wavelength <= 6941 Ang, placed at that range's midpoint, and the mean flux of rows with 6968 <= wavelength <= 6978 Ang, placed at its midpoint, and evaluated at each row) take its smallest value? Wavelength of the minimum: 6956.43 Ang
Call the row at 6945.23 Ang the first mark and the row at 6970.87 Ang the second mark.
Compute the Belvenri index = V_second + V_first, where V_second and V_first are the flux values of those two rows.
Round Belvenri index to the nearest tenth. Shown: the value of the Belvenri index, 3.8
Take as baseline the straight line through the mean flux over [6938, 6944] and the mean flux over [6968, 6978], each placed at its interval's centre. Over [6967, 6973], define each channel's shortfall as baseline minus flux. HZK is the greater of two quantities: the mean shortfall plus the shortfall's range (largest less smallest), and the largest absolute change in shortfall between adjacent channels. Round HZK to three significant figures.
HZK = 1.04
